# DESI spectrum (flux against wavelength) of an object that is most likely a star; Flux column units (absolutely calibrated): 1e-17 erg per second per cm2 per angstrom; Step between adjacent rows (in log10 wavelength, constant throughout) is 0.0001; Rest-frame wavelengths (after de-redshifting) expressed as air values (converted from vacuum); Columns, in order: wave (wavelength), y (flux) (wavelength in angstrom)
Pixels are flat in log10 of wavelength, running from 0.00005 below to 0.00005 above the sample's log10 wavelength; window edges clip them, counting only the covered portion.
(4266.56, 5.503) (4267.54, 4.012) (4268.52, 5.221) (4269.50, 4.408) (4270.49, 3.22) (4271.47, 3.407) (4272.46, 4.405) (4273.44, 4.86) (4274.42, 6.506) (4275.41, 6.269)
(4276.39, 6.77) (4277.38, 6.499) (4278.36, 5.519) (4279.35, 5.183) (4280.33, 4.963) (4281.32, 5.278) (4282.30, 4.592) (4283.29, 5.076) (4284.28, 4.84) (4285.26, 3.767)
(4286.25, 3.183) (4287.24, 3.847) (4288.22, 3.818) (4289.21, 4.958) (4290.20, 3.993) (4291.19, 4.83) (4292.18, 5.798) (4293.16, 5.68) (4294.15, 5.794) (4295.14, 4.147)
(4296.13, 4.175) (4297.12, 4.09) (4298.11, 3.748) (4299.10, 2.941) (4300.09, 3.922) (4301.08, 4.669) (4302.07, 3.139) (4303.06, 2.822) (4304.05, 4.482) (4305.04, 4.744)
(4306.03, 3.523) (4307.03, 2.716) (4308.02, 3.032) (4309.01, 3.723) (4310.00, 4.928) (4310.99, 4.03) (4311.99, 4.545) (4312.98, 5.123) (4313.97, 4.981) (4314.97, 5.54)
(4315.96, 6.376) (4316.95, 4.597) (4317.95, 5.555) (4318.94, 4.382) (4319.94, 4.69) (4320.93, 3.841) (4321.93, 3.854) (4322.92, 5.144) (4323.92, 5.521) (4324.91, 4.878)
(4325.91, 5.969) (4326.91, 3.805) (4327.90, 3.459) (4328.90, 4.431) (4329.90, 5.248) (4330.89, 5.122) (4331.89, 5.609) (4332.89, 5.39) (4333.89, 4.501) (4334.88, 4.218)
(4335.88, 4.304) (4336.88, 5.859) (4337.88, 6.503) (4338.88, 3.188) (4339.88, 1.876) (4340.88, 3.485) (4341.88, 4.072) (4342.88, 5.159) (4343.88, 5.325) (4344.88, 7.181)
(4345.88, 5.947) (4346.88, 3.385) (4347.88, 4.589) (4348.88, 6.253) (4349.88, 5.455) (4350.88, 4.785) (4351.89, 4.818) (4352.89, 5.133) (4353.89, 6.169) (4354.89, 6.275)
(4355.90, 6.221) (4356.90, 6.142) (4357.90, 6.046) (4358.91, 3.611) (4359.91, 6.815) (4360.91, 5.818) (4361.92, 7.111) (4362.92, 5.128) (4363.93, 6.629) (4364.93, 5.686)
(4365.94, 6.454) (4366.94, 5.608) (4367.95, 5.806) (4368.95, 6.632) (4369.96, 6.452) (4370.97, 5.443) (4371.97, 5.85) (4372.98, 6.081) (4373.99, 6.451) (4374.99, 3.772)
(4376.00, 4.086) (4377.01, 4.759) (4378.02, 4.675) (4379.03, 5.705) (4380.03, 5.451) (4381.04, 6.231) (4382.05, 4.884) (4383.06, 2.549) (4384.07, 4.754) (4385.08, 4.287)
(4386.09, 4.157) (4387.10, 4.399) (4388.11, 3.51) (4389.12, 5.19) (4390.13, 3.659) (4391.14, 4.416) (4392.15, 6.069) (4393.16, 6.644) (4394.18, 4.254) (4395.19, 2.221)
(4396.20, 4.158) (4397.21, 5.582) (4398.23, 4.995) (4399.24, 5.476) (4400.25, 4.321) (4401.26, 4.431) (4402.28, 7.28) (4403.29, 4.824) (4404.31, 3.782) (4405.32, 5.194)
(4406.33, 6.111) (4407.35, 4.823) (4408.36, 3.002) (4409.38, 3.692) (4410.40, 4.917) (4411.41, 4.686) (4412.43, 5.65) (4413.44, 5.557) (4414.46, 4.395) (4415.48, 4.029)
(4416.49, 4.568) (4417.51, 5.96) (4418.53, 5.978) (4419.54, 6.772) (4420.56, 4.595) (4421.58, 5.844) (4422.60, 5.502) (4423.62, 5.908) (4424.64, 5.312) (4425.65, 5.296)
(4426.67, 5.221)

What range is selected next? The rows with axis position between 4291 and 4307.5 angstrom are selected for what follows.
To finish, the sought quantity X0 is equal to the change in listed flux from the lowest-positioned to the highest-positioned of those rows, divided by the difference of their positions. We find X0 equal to -0.13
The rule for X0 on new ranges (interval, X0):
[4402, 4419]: -0.08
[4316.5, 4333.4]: 0.05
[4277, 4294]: -0.05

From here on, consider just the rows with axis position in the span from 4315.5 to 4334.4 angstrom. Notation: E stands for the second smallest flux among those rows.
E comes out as 3.805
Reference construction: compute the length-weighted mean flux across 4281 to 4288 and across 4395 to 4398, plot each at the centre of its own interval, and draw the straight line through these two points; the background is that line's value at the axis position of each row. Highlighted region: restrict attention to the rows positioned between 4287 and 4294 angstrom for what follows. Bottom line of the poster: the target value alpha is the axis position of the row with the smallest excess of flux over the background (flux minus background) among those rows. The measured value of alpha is 4288.22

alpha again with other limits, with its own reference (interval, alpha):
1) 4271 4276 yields 4271.47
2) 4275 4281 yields 4280.33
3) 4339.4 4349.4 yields 4339.88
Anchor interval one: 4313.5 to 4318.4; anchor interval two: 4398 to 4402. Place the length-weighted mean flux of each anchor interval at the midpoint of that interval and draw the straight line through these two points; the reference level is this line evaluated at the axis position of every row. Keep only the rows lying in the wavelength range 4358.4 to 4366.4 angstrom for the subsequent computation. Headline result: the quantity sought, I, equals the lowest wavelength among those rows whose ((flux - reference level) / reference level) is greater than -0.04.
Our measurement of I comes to 4359.91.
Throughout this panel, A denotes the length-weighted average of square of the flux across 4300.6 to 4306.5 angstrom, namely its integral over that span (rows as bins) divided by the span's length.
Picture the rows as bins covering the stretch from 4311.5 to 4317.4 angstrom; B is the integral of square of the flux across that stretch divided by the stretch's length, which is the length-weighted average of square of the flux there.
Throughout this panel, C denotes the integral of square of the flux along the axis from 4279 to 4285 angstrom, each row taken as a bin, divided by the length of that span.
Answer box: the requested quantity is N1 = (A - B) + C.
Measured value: 12.8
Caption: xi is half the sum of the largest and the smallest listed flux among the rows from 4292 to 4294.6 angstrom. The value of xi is 5.7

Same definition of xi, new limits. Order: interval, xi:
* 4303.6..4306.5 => 4.1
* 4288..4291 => 4.4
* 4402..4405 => 5.5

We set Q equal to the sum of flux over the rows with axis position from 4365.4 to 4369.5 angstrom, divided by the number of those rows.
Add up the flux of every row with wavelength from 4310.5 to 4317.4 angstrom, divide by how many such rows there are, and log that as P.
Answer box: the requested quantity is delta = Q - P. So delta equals 1.1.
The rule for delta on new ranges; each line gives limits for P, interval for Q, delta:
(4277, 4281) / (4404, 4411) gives -1.0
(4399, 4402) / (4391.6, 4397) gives -0.1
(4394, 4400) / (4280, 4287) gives 0.1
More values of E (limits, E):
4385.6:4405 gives 3.51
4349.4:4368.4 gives 4.785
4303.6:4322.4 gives 3.032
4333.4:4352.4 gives 3.188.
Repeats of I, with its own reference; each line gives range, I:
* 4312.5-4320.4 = 4314.97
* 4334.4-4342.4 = 4336.88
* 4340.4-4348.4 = 4342.88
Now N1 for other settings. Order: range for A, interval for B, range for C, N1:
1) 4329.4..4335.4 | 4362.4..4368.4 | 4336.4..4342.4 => 10.2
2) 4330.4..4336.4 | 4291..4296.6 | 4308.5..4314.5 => 18.5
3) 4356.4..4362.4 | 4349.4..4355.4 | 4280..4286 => 28.7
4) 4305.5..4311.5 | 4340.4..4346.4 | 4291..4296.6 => 11.9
